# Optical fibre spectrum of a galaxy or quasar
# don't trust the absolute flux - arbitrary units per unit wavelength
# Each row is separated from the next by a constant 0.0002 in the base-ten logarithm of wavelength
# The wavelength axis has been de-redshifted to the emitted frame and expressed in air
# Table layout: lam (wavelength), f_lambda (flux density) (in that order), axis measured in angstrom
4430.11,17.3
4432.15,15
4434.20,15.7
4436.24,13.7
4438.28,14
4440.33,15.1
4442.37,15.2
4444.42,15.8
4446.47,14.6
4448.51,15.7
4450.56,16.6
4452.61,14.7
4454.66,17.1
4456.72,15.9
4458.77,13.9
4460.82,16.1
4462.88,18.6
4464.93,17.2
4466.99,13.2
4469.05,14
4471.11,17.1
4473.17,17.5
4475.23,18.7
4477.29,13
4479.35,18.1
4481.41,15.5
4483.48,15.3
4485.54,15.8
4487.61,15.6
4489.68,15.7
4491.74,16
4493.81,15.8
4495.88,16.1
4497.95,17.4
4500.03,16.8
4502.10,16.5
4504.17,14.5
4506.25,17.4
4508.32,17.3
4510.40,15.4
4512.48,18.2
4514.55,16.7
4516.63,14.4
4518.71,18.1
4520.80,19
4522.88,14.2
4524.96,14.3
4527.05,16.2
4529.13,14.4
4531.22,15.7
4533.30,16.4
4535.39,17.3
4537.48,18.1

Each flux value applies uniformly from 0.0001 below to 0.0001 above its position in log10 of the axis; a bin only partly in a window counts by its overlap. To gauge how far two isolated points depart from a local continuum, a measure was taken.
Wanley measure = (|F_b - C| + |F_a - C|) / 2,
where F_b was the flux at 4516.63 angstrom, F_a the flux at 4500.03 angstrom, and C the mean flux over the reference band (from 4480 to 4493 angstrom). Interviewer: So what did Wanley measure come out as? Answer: 1.20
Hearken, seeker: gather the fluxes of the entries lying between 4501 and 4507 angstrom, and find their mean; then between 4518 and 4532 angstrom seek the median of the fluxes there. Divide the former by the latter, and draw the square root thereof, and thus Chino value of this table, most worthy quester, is 1.01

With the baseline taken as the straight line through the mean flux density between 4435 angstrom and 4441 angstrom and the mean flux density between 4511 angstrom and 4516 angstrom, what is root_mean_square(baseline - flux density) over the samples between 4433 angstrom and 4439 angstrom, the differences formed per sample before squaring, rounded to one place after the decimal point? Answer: 1.0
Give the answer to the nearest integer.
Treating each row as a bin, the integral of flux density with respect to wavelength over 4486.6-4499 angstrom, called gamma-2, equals 200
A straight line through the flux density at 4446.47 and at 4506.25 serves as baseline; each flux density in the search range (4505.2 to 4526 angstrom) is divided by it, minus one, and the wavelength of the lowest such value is 4522.88 angstrom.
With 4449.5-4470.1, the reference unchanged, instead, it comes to 4466.99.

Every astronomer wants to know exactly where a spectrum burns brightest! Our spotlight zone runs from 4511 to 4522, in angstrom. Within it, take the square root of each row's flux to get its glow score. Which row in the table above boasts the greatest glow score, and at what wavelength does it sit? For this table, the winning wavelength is 4520.80 angstrom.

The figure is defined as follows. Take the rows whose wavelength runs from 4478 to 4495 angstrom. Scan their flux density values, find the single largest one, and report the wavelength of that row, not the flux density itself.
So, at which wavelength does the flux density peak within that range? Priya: 4479.35 angstrom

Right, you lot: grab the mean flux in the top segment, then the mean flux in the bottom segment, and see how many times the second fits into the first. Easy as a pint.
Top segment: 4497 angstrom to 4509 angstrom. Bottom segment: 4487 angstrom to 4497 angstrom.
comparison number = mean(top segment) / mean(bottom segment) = 1.05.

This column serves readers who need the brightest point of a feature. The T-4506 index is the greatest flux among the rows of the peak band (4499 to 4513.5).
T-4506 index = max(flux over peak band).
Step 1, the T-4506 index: 18.2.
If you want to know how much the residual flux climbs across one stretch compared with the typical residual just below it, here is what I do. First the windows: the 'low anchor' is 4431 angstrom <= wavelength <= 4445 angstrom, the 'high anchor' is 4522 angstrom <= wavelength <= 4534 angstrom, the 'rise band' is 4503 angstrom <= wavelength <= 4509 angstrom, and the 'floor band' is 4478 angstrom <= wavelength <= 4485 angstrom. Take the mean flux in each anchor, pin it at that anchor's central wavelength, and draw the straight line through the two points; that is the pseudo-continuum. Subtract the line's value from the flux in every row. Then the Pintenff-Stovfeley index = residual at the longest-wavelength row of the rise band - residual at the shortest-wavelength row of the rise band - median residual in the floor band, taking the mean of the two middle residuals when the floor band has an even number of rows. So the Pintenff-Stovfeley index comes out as 2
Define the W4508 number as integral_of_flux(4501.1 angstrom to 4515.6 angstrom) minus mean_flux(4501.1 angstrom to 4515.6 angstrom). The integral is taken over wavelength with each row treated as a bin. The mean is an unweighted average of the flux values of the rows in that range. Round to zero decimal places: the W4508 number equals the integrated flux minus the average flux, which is 224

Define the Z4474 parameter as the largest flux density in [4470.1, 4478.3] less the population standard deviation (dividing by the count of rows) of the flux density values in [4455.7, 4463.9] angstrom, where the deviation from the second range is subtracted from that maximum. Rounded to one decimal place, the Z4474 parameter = 17.0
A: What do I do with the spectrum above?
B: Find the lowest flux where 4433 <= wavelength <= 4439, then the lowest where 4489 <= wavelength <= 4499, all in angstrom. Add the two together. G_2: 29.4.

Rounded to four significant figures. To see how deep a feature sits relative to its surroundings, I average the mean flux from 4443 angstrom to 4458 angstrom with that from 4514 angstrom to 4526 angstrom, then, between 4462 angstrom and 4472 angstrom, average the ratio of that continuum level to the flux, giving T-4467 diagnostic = 1.013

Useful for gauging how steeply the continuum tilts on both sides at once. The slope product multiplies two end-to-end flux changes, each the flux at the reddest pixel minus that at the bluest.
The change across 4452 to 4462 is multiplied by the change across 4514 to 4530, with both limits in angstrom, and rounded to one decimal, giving -3.2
